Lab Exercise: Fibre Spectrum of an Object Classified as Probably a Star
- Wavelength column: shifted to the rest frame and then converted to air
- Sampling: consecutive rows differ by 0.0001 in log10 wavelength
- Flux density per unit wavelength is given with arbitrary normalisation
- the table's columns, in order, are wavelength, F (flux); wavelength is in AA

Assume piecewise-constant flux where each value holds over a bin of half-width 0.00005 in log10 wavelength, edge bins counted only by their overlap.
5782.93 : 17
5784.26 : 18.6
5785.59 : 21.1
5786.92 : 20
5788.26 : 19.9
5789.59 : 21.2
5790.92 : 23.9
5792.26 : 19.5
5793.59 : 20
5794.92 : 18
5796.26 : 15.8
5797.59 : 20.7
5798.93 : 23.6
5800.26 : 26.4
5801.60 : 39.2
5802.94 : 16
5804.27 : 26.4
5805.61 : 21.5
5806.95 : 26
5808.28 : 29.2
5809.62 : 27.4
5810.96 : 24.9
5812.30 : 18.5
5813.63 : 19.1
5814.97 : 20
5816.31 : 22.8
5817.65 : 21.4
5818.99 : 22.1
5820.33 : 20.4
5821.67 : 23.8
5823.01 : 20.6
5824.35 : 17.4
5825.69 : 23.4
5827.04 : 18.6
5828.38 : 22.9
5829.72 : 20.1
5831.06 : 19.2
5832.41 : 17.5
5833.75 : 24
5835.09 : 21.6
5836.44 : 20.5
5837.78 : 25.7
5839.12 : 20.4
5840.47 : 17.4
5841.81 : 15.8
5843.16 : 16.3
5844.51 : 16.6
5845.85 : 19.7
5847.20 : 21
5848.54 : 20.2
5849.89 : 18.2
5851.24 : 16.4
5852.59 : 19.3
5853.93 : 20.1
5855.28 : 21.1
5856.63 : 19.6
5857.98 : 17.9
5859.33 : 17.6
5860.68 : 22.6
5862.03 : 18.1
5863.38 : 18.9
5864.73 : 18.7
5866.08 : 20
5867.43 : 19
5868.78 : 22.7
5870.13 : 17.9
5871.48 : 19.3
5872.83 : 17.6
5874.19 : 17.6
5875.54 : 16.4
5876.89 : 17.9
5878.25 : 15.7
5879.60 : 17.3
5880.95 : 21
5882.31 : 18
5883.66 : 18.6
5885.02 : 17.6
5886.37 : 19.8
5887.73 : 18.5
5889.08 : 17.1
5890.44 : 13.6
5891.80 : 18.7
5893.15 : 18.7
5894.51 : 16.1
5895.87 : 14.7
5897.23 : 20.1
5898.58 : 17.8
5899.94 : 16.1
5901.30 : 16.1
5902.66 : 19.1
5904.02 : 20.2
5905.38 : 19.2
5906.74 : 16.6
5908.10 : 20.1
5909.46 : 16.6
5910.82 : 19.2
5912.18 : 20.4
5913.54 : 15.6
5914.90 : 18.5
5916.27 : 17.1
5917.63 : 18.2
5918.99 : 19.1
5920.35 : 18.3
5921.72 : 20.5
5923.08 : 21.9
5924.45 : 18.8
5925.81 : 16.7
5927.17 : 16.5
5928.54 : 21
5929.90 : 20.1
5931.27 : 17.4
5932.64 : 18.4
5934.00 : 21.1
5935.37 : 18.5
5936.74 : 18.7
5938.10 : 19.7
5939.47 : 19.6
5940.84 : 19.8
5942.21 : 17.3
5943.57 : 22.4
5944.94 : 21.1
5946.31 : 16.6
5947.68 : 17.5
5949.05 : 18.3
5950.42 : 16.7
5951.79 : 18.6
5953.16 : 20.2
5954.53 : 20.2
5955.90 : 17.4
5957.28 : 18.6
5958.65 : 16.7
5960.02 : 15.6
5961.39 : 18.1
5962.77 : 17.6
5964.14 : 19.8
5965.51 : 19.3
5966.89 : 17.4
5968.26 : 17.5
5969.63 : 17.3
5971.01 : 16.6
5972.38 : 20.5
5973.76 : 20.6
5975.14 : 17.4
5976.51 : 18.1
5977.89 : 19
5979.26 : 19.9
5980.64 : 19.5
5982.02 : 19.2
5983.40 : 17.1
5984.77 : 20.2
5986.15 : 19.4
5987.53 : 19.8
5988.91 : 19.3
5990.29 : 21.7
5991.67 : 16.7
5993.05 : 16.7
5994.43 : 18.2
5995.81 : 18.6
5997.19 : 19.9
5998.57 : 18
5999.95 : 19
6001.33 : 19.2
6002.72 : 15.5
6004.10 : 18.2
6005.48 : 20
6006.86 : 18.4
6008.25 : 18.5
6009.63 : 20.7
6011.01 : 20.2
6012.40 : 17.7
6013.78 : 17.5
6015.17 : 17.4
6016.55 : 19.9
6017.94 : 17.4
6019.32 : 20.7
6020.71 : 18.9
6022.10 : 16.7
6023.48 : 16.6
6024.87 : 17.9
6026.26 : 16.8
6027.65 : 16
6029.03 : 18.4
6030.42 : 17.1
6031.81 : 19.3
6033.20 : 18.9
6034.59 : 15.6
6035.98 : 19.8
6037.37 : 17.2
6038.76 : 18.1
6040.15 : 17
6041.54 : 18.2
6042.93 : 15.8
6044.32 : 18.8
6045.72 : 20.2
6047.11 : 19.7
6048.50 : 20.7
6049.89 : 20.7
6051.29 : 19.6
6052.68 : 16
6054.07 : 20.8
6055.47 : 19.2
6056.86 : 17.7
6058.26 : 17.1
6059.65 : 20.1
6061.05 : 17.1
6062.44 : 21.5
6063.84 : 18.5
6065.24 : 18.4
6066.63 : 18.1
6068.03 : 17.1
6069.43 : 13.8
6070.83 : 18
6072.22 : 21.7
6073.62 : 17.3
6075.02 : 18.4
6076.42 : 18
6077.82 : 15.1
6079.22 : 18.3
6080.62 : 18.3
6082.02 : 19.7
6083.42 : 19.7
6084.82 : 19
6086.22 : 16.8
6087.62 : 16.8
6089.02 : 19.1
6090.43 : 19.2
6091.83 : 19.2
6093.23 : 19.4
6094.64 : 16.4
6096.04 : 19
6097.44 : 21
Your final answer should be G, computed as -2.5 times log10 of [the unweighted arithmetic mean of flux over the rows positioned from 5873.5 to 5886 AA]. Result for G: -3.125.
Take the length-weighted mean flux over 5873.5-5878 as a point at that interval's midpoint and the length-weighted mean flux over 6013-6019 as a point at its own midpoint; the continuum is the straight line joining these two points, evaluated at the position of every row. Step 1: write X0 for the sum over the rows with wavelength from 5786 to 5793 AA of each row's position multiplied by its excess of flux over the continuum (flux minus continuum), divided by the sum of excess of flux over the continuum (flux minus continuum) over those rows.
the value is 5789.8 AA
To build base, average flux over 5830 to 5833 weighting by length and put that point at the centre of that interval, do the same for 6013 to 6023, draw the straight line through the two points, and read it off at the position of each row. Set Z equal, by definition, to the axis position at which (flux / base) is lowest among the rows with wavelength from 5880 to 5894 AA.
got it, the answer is 5890.44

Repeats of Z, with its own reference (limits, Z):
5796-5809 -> 5796.26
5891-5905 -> 5895.87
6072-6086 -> 6077.82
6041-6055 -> 6042.93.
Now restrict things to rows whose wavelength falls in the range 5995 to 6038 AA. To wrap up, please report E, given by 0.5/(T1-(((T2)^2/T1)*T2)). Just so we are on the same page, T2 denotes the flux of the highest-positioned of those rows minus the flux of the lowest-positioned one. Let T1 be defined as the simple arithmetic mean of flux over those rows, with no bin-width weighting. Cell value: 0.027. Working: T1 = 18.3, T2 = -1.4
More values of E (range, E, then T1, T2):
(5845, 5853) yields 0.026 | 19.1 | -0.4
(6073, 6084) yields 0.029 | 18.1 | 2.4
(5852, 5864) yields 0.026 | 19.5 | -0.4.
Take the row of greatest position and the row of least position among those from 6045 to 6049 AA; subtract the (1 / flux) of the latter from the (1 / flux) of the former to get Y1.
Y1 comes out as -0.001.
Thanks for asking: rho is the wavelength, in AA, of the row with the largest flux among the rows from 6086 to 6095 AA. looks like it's 6093.23 AA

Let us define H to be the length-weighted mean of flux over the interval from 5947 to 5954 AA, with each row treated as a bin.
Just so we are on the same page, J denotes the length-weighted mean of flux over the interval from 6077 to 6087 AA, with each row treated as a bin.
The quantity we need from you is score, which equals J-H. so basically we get -0.2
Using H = 18.3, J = 18.1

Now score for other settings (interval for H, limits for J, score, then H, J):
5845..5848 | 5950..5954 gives -1.5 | 20.2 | 18.7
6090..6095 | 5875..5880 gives -1.8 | 18.7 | 16.8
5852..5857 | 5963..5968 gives -1.5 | 20.1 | 18.6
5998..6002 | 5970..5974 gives 0.1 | 18.8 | 18.9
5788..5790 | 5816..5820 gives 1.3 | 20.6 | 21.9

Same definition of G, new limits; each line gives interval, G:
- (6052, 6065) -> -3.178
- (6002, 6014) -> -3.169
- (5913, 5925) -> -3.178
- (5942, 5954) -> -3.182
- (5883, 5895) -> -3.116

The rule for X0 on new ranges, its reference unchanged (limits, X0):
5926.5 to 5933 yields 5929.9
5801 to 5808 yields 5803.7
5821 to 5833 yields 5826.0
